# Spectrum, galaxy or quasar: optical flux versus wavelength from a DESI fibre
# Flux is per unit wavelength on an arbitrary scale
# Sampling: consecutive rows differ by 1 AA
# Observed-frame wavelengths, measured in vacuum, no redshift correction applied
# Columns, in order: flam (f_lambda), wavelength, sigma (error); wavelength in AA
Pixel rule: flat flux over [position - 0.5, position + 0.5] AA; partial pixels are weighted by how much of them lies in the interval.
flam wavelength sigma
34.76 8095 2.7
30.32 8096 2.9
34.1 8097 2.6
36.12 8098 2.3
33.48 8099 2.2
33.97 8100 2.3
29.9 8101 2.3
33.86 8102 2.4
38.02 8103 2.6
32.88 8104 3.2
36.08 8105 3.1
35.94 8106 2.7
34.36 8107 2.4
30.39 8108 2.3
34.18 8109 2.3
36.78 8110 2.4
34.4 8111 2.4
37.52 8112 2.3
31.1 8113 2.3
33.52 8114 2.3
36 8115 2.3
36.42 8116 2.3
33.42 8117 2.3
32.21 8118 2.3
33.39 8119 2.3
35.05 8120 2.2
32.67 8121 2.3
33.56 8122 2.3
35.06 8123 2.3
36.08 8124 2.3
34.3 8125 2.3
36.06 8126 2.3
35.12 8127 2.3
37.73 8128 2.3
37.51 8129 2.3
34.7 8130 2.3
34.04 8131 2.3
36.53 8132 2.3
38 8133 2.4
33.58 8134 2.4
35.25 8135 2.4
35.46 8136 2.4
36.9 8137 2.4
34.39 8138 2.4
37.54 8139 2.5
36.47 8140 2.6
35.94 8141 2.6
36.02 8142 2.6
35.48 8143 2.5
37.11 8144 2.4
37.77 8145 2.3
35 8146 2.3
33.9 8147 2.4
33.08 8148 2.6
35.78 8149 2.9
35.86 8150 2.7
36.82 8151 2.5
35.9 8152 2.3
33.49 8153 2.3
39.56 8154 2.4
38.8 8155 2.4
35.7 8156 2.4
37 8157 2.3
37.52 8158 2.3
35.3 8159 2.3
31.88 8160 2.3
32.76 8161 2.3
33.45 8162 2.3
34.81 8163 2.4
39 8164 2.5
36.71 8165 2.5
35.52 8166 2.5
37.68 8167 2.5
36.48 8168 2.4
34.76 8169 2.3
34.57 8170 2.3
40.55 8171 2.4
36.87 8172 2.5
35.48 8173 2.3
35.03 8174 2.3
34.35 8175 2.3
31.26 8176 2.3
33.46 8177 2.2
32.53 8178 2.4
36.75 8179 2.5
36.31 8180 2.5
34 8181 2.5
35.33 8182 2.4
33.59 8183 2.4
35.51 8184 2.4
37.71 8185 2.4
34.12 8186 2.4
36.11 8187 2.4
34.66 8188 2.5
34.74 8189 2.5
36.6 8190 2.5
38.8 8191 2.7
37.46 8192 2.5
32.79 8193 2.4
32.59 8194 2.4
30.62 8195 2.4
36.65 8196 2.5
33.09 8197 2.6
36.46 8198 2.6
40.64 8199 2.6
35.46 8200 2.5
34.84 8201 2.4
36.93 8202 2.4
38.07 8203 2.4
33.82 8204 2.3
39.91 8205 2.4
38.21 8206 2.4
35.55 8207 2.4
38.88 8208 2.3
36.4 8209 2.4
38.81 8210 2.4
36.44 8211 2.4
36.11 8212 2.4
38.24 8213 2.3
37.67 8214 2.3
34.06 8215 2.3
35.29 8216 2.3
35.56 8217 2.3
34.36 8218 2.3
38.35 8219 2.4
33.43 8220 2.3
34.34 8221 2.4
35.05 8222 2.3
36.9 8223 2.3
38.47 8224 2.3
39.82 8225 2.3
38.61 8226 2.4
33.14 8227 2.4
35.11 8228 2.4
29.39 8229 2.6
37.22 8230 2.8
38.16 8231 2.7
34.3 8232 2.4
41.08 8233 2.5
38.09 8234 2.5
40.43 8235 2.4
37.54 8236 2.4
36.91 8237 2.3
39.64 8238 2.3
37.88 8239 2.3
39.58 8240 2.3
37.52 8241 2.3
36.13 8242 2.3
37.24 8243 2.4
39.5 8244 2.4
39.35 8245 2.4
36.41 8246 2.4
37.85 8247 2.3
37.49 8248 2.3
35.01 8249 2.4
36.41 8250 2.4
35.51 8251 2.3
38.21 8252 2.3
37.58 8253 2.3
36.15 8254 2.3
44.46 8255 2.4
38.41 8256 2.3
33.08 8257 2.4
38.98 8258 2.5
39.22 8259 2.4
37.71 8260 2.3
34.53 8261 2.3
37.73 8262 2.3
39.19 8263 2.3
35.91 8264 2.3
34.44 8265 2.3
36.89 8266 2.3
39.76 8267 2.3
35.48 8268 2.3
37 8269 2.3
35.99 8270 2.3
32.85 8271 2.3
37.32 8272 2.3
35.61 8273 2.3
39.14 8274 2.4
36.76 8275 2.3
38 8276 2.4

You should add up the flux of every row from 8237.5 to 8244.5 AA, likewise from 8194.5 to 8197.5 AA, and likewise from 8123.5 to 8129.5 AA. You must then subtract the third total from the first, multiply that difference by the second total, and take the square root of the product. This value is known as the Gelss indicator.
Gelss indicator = 71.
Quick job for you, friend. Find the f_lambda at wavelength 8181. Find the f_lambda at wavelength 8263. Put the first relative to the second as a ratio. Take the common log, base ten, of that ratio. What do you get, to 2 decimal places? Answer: -0.06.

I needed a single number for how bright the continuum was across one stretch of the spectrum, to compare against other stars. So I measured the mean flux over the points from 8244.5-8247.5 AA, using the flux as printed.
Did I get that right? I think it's 38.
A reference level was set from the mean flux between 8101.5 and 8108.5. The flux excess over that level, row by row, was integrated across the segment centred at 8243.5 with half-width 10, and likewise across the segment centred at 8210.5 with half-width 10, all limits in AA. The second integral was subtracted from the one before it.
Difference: 23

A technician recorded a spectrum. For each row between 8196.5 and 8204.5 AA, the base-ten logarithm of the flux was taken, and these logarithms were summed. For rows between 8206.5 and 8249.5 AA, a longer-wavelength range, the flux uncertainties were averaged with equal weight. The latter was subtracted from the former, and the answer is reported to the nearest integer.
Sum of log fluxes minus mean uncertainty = 10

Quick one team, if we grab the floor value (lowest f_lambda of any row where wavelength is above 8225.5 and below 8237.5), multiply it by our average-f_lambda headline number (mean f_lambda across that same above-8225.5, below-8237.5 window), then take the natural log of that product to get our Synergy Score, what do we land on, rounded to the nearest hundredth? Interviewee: 6.98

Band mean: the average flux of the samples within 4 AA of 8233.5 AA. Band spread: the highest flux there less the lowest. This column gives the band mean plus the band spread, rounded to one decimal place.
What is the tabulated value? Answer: 44.7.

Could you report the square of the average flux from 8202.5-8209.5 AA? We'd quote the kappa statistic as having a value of 1389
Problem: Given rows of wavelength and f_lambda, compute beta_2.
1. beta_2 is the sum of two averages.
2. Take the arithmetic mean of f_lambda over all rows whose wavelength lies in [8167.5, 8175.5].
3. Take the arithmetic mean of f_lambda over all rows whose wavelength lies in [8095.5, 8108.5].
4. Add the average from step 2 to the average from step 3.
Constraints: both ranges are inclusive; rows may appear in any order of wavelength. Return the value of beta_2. 69.8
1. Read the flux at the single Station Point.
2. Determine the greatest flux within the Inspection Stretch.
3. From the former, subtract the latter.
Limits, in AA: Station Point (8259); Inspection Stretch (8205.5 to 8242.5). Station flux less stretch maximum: -2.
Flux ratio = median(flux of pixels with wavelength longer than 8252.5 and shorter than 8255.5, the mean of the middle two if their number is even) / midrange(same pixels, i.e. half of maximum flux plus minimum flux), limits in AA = 0.93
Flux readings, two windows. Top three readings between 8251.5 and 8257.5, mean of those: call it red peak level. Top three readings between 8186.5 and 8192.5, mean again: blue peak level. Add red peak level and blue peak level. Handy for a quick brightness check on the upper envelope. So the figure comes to 78.0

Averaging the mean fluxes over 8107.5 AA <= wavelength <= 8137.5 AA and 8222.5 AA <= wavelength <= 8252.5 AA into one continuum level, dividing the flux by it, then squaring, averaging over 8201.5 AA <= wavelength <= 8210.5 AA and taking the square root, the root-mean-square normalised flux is 1.037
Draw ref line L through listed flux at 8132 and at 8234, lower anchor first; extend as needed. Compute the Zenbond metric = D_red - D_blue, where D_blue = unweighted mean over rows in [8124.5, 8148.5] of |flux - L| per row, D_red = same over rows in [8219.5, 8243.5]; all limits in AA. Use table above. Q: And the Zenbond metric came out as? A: 0.7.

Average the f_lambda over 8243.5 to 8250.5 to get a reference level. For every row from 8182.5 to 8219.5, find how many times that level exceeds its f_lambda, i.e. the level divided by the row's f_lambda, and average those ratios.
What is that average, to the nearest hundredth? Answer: 1.04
